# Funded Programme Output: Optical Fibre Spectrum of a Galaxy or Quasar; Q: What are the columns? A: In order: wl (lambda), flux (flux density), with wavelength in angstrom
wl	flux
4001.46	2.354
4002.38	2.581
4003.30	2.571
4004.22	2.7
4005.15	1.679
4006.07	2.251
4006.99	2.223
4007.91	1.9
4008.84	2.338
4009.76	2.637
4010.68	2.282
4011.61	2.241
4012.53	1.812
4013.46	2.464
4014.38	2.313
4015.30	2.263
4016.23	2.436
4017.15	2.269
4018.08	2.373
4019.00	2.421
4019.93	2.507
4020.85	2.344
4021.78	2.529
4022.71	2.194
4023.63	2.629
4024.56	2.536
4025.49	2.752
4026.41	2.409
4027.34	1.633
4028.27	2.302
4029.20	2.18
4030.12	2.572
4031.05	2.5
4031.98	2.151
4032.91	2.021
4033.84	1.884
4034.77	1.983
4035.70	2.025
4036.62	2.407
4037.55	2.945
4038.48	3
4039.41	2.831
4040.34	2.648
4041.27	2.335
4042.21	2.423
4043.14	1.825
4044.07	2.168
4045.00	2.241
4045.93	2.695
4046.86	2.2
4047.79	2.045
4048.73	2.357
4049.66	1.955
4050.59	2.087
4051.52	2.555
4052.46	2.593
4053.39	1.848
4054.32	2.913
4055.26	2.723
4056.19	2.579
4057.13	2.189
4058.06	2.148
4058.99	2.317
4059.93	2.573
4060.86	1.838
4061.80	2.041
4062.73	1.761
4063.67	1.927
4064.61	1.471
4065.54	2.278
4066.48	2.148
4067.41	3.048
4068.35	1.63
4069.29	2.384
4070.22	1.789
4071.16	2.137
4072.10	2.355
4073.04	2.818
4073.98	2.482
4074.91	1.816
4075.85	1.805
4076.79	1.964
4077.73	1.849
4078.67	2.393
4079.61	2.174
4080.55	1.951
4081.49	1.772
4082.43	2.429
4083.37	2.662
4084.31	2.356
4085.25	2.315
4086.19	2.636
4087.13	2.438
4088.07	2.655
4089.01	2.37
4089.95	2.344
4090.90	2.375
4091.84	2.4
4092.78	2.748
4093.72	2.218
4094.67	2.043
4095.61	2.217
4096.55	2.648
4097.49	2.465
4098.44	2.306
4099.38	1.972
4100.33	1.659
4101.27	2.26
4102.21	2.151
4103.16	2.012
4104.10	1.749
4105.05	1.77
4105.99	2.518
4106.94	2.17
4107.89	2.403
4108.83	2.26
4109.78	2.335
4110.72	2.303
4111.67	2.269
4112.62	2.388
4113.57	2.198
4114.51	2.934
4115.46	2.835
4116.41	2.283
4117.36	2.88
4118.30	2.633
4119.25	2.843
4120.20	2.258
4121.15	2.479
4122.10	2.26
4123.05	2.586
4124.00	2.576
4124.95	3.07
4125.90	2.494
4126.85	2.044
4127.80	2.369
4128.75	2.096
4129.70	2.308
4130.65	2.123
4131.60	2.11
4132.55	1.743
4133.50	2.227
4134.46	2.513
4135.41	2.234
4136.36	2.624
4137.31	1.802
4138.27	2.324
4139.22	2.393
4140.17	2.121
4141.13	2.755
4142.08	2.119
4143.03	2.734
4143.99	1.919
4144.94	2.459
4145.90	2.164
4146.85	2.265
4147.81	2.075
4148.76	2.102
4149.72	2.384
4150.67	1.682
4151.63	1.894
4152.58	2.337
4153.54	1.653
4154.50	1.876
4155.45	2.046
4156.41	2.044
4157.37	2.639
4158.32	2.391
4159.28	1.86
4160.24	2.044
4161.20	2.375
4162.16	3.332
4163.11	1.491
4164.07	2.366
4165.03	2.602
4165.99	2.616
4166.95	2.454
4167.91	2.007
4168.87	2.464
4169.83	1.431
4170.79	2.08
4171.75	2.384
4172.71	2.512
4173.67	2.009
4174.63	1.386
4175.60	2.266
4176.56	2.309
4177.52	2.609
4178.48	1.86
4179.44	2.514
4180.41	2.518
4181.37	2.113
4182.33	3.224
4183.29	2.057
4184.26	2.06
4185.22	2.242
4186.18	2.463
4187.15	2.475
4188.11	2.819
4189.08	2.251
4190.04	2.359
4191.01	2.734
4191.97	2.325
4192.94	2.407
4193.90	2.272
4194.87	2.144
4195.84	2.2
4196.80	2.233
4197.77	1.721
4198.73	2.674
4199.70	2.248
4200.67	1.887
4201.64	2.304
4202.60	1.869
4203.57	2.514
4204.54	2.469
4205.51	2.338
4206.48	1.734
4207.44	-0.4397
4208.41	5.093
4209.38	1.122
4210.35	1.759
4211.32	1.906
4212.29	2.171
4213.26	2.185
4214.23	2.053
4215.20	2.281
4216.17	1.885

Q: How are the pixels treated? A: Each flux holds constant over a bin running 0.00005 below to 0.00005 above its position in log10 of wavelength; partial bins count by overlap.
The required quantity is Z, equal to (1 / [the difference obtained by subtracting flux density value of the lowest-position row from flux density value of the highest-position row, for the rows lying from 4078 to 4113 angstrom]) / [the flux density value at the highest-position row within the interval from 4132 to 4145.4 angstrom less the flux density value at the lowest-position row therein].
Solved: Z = -279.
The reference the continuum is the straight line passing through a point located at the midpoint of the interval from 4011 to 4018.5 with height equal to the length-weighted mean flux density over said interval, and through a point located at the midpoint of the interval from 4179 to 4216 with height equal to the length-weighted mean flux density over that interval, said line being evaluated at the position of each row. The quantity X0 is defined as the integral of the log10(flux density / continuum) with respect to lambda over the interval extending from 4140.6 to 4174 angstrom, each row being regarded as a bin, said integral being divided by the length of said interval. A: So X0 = -0.0125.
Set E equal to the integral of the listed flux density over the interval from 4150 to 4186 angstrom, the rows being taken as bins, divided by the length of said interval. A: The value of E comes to 2.21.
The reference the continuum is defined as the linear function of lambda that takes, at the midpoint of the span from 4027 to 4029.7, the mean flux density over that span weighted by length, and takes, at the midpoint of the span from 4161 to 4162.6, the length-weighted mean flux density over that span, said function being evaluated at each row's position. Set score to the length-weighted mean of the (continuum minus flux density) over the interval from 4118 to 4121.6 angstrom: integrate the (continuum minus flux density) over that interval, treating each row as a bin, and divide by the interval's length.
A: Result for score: 0.1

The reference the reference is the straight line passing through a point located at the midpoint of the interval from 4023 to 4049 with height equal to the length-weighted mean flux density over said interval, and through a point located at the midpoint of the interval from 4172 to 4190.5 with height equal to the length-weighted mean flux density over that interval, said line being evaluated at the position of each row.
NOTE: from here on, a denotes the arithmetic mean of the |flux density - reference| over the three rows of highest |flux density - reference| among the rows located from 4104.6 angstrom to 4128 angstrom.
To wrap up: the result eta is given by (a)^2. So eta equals 0.40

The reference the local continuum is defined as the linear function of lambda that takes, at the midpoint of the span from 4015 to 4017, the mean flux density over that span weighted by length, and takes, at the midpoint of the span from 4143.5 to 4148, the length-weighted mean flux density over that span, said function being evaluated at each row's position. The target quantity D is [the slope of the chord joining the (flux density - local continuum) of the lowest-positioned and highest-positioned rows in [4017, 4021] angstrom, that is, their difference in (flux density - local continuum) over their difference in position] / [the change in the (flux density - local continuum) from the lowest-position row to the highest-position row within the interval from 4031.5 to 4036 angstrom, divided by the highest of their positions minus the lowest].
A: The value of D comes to -0.7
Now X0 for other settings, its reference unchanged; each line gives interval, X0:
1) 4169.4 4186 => -0.0134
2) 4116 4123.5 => 0.0484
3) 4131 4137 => -0.0084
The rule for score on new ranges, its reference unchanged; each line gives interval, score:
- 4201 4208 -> 1.3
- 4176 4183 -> 0.6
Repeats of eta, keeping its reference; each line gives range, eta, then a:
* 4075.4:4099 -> 0.28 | 0.53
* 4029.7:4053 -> 0.35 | 0.59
